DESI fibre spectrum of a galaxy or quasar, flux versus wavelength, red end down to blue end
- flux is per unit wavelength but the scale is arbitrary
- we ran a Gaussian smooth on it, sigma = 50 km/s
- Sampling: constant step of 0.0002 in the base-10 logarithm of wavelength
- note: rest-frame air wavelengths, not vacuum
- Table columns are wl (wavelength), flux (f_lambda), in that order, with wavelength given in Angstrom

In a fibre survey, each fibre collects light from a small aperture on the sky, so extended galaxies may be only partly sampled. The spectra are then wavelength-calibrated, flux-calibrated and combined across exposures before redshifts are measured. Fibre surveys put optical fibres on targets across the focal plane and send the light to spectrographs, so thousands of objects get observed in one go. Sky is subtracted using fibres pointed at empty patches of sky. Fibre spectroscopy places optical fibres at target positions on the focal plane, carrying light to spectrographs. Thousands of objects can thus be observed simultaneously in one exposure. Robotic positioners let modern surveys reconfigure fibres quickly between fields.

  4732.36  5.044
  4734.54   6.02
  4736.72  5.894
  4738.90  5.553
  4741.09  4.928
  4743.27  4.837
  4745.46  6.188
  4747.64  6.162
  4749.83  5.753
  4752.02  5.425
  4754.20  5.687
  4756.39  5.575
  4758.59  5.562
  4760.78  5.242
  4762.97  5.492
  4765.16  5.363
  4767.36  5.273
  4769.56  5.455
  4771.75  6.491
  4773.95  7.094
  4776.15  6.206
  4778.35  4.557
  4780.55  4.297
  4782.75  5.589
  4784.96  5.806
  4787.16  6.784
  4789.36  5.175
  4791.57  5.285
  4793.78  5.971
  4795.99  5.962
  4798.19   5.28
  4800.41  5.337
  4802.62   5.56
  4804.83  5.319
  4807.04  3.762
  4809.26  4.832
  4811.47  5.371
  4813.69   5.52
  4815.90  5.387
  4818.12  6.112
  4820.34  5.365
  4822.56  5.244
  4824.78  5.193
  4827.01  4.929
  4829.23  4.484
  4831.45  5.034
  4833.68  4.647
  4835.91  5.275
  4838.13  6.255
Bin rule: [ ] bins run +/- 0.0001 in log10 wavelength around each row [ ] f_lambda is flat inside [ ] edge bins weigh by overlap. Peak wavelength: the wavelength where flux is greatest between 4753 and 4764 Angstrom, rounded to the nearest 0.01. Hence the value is 4754.20 Angstrom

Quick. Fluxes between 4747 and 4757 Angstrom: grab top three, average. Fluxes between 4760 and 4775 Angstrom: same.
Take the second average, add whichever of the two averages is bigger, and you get 12.7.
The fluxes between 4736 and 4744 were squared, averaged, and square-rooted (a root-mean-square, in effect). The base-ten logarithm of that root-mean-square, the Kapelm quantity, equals 0.73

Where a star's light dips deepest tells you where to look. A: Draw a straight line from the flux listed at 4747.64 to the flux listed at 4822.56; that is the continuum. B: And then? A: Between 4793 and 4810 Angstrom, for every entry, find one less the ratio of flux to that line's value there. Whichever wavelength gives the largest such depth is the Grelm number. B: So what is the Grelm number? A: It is 4807.04 Angstrom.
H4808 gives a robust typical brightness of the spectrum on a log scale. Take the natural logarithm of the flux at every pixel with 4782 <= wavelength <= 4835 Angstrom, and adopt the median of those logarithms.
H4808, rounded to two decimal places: 1.67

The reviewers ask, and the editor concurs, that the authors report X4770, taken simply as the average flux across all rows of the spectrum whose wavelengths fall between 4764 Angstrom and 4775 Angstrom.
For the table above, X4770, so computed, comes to 5.9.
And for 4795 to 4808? 5.2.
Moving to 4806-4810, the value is 4.3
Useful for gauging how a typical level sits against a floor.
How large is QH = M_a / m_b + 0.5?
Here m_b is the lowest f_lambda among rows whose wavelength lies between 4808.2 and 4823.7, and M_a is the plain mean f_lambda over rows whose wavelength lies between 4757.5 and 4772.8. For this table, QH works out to 1.65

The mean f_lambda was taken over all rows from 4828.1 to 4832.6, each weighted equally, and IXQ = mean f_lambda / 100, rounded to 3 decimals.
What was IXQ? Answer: 0.048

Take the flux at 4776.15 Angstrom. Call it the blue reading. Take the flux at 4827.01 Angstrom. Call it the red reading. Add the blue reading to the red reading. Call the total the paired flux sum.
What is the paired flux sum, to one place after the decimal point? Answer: 11.1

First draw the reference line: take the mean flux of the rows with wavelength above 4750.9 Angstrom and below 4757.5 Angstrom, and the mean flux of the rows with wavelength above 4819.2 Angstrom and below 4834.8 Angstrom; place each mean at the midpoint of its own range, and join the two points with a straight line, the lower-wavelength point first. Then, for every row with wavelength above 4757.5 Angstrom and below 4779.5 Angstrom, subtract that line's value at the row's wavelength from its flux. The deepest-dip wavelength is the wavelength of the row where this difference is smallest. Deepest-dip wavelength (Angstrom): 4778.35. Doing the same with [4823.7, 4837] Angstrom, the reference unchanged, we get 4829.23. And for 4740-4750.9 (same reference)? 4743.27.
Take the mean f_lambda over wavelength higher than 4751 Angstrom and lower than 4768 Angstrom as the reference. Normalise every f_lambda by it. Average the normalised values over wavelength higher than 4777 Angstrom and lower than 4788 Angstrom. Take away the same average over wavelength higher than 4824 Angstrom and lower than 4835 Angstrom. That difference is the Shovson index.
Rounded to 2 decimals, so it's 0.10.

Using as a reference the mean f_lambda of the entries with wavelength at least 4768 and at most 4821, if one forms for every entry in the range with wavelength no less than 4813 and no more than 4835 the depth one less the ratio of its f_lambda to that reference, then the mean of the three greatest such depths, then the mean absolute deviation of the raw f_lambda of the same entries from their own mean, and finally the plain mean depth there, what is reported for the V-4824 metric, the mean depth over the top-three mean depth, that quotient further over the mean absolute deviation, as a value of 1.2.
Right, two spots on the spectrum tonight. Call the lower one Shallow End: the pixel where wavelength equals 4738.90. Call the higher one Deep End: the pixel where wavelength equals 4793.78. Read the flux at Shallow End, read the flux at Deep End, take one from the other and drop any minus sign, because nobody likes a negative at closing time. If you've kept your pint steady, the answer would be 0.42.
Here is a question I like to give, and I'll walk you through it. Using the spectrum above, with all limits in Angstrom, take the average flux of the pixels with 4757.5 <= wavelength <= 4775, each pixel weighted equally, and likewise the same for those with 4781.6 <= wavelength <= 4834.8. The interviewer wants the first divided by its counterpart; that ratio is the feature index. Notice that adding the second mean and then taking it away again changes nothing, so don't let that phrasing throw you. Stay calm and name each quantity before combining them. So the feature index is 1.08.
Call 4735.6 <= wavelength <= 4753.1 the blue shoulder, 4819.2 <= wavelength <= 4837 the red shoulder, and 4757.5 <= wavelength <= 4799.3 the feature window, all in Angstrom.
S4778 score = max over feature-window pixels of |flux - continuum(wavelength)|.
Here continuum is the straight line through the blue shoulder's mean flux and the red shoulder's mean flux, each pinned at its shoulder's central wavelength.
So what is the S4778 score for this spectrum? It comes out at 1.7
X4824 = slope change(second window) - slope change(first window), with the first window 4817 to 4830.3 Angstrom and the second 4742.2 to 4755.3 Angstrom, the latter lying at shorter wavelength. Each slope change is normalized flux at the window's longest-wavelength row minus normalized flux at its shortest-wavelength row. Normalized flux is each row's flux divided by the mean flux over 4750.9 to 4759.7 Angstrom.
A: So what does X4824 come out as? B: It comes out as 0.45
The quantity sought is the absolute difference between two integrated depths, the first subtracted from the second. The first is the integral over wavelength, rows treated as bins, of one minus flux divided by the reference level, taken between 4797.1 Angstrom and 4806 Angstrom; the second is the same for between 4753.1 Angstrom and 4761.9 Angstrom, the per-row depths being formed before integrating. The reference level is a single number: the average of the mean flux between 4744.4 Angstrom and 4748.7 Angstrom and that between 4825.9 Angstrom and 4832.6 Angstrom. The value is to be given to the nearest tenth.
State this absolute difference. 0.2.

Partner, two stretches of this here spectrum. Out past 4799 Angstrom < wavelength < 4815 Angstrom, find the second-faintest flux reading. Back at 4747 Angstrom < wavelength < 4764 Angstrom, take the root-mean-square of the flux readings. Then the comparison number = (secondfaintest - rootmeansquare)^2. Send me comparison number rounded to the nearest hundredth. 0.62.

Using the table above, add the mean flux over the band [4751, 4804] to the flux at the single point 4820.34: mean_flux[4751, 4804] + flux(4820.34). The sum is 11.0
